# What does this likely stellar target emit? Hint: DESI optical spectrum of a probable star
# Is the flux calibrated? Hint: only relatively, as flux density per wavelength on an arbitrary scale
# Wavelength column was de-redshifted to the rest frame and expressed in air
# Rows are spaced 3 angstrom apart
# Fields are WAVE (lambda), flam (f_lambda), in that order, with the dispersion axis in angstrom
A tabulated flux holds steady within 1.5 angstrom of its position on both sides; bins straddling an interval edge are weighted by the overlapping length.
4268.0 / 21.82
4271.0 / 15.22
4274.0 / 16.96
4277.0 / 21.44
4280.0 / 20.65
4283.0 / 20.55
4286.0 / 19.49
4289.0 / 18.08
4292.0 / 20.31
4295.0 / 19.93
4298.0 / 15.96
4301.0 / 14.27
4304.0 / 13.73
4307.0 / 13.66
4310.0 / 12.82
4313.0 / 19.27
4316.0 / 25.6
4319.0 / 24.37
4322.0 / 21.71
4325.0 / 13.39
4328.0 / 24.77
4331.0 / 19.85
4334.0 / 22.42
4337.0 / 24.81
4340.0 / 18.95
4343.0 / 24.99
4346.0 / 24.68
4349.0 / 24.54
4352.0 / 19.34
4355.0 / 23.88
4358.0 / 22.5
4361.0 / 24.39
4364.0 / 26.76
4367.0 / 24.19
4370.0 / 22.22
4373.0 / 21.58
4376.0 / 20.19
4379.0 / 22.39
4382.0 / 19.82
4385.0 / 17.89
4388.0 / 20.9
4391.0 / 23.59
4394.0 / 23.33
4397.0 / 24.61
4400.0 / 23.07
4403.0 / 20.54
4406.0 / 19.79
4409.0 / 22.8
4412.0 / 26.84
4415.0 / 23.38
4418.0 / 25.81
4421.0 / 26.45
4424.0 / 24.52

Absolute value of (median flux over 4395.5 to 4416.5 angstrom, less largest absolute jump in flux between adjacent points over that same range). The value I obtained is 19.0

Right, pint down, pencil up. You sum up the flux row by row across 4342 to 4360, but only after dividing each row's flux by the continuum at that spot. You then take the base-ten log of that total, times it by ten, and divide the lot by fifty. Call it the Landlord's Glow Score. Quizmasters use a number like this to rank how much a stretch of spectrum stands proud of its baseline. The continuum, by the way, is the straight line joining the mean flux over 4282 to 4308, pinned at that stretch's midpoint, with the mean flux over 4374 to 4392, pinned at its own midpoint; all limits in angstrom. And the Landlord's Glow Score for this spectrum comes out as 0.171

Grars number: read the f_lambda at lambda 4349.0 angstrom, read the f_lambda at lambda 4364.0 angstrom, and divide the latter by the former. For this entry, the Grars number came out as 1.09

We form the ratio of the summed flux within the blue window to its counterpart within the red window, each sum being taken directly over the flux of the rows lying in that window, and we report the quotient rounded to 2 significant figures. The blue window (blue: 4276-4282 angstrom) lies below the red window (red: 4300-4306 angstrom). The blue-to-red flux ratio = 1.5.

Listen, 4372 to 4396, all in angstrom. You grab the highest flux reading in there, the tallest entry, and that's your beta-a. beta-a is 23.59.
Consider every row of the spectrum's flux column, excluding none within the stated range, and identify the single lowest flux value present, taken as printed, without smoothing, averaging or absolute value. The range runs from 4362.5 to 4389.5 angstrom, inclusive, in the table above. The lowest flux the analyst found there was 17.89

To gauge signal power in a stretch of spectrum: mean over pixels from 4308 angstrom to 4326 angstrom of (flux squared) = 406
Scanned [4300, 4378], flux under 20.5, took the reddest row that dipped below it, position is 4376.0 angstrom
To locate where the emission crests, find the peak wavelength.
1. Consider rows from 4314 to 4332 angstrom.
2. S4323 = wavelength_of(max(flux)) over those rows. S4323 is 4316.0 angstrom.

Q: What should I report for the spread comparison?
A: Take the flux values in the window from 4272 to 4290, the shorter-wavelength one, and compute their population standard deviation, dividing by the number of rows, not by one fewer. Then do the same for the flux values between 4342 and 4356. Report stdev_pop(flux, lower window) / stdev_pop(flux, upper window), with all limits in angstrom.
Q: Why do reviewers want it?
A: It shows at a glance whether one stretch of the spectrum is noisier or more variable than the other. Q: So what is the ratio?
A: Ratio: 0.7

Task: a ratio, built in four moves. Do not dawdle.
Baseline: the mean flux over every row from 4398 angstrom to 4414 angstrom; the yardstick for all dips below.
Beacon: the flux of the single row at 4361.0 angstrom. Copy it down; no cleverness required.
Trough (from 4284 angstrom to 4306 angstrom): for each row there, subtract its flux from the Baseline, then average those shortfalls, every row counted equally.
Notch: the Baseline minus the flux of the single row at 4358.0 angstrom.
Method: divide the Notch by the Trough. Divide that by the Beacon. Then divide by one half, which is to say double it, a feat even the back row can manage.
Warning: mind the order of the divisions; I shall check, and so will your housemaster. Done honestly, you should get 0.00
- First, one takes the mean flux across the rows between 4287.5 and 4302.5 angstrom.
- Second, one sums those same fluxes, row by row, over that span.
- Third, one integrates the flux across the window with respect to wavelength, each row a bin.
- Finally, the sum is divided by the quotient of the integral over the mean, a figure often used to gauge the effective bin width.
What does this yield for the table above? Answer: 5.9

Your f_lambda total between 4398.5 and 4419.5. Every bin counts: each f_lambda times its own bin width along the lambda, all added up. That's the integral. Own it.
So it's 487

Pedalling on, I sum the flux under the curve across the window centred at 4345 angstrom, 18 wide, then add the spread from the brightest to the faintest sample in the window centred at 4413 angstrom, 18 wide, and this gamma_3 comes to 419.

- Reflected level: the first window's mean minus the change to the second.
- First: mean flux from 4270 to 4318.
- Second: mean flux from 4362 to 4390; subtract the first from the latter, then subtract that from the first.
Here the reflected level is 14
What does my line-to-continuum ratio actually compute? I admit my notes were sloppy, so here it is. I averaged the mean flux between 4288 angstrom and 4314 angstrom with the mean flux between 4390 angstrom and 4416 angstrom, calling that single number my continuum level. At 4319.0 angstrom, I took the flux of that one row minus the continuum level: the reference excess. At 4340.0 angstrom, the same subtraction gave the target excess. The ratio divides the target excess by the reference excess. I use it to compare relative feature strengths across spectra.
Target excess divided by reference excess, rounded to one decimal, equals -0.2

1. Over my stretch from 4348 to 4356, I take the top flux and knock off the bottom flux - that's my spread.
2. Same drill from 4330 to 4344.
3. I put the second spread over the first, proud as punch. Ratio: 1.2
